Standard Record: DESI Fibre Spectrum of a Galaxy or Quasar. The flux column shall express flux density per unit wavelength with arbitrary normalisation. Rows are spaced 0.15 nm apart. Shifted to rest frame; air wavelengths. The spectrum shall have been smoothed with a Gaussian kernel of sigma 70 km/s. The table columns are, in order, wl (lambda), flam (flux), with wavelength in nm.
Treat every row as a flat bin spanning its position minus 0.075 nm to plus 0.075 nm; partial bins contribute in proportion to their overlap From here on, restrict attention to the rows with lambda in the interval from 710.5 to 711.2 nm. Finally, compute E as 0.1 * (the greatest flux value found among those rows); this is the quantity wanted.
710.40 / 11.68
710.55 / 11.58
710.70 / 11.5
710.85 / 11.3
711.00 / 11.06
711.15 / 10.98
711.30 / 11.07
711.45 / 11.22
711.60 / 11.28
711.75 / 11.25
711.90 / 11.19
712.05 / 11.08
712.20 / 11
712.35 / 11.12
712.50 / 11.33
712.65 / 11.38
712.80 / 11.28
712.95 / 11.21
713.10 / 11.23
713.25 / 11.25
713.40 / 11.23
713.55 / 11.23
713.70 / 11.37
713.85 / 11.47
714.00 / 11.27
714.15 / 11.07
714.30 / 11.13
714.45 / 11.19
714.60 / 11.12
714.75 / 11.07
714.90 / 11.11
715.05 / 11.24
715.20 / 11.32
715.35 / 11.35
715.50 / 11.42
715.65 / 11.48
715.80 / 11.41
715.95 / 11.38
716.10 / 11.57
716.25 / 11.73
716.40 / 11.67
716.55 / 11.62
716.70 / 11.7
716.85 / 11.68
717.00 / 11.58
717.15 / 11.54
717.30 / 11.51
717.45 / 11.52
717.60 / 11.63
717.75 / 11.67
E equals 1.16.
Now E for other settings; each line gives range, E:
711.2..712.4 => 1.13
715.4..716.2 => 1.16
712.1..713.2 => 1.14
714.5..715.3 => 1.13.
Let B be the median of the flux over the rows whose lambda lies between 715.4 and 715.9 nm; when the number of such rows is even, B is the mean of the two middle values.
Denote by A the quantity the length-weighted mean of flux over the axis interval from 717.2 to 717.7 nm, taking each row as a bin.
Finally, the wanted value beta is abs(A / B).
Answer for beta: 1.01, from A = 11.6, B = 11.4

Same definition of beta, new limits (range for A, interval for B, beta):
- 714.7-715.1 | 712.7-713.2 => 0.99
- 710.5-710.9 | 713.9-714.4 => 1.03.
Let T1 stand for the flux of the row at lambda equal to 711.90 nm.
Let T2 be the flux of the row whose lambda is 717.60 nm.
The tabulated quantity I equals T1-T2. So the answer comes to -0.4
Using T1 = 11.19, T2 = 11.63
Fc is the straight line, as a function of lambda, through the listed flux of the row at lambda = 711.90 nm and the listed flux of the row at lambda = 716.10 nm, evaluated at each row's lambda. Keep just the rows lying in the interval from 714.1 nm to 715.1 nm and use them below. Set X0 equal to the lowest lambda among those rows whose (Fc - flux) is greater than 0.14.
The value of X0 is 714.15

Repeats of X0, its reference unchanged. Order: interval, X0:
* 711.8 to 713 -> 712.20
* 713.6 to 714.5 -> 714.15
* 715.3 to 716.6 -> 715.35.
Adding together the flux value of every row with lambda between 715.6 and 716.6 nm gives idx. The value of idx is 81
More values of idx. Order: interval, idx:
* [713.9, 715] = 78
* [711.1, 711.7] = 45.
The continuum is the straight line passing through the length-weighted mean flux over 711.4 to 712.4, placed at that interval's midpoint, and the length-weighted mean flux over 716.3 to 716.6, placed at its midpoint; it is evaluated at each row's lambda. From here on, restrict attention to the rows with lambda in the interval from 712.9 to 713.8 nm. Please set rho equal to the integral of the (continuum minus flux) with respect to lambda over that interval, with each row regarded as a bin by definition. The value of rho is 0.053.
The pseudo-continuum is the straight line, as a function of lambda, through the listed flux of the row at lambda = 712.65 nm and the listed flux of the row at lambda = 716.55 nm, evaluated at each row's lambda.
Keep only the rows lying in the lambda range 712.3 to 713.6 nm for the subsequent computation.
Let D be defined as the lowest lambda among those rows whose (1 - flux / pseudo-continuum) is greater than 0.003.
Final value 712.35 nm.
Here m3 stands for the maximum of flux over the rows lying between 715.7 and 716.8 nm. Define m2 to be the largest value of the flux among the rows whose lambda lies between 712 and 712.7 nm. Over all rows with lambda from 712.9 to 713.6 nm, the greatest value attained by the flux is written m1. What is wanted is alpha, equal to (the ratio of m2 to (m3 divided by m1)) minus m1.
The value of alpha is -0.3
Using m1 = 11.25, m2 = 11.38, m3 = 11.73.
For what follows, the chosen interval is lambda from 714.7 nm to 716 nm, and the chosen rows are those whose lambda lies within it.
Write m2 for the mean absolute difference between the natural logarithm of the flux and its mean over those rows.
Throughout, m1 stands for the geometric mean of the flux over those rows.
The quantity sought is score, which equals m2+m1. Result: 11.3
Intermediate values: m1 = 11.3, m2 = 0.010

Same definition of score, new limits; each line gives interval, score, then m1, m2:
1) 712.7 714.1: 11.3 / 11.3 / 0.005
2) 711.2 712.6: 11.2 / 11.2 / 0.008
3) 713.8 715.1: 11.2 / 11.2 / 0.008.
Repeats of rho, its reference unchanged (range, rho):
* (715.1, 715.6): 0.086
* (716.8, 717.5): 0.116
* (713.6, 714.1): 0.013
